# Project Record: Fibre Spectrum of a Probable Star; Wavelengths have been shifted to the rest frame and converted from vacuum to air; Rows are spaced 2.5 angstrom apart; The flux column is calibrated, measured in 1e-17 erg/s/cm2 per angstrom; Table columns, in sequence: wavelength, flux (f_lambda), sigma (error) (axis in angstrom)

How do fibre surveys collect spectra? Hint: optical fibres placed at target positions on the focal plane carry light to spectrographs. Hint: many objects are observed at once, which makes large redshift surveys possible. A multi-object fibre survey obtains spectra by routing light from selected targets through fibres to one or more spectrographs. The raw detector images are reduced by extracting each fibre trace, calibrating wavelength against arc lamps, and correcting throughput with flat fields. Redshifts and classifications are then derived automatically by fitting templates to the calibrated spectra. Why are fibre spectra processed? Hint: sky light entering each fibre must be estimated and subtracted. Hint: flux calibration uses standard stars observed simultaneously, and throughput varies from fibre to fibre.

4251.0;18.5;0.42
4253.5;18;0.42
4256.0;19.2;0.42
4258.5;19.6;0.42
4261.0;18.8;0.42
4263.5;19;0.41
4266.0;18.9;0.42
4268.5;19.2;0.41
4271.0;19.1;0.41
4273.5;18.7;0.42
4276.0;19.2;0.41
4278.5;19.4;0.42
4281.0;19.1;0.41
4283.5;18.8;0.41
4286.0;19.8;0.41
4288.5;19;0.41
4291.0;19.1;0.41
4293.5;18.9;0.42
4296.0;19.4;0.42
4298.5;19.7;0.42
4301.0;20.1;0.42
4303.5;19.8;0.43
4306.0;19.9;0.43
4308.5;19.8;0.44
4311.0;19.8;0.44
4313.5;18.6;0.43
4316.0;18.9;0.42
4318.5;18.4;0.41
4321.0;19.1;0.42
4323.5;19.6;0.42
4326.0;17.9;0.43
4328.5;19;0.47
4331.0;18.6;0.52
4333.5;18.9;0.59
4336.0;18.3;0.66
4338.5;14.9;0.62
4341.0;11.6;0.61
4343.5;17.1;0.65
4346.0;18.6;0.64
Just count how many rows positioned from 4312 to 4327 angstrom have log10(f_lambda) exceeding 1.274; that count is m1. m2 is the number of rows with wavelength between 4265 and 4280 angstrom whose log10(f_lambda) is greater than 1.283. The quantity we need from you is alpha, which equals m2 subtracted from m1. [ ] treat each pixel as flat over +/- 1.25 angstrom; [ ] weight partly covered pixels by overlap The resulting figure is 0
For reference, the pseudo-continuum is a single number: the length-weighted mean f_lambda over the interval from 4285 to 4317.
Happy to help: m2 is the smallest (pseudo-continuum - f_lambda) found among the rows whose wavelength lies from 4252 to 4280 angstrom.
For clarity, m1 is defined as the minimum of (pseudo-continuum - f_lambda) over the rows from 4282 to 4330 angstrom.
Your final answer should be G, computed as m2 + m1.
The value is -0.8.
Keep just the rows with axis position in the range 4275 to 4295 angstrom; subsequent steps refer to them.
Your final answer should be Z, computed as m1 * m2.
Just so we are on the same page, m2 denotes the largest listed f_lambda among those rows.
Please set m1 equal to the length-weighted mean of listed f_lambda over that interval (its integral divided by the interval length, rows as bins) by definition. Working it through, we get 379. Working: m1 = 19.2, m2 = 19.8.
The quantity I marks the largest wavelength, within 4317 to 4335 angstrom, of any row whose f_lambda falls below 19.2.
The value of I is 4333.5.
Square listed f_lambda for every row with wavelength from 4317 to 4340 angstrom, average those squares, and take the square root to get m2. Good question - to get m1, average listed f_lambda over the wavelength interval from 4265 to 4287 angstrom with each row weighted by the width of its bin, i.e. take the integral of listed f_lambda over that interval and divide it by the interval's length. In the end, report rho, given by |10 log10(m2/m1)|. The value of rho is 0.18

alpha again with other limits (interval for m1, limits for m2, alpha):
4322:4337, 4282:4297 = 1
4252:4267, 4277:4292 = 3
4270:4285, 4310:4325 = 3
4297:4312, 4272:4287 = 3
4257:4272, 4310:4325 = 4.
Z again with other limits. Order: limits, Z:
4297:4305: 399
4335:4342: 273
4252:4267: 371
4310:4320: 374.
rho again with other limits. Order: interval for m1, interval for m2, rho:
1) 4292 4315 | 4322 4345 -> 0.48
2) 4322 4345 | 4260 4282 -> 0.40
